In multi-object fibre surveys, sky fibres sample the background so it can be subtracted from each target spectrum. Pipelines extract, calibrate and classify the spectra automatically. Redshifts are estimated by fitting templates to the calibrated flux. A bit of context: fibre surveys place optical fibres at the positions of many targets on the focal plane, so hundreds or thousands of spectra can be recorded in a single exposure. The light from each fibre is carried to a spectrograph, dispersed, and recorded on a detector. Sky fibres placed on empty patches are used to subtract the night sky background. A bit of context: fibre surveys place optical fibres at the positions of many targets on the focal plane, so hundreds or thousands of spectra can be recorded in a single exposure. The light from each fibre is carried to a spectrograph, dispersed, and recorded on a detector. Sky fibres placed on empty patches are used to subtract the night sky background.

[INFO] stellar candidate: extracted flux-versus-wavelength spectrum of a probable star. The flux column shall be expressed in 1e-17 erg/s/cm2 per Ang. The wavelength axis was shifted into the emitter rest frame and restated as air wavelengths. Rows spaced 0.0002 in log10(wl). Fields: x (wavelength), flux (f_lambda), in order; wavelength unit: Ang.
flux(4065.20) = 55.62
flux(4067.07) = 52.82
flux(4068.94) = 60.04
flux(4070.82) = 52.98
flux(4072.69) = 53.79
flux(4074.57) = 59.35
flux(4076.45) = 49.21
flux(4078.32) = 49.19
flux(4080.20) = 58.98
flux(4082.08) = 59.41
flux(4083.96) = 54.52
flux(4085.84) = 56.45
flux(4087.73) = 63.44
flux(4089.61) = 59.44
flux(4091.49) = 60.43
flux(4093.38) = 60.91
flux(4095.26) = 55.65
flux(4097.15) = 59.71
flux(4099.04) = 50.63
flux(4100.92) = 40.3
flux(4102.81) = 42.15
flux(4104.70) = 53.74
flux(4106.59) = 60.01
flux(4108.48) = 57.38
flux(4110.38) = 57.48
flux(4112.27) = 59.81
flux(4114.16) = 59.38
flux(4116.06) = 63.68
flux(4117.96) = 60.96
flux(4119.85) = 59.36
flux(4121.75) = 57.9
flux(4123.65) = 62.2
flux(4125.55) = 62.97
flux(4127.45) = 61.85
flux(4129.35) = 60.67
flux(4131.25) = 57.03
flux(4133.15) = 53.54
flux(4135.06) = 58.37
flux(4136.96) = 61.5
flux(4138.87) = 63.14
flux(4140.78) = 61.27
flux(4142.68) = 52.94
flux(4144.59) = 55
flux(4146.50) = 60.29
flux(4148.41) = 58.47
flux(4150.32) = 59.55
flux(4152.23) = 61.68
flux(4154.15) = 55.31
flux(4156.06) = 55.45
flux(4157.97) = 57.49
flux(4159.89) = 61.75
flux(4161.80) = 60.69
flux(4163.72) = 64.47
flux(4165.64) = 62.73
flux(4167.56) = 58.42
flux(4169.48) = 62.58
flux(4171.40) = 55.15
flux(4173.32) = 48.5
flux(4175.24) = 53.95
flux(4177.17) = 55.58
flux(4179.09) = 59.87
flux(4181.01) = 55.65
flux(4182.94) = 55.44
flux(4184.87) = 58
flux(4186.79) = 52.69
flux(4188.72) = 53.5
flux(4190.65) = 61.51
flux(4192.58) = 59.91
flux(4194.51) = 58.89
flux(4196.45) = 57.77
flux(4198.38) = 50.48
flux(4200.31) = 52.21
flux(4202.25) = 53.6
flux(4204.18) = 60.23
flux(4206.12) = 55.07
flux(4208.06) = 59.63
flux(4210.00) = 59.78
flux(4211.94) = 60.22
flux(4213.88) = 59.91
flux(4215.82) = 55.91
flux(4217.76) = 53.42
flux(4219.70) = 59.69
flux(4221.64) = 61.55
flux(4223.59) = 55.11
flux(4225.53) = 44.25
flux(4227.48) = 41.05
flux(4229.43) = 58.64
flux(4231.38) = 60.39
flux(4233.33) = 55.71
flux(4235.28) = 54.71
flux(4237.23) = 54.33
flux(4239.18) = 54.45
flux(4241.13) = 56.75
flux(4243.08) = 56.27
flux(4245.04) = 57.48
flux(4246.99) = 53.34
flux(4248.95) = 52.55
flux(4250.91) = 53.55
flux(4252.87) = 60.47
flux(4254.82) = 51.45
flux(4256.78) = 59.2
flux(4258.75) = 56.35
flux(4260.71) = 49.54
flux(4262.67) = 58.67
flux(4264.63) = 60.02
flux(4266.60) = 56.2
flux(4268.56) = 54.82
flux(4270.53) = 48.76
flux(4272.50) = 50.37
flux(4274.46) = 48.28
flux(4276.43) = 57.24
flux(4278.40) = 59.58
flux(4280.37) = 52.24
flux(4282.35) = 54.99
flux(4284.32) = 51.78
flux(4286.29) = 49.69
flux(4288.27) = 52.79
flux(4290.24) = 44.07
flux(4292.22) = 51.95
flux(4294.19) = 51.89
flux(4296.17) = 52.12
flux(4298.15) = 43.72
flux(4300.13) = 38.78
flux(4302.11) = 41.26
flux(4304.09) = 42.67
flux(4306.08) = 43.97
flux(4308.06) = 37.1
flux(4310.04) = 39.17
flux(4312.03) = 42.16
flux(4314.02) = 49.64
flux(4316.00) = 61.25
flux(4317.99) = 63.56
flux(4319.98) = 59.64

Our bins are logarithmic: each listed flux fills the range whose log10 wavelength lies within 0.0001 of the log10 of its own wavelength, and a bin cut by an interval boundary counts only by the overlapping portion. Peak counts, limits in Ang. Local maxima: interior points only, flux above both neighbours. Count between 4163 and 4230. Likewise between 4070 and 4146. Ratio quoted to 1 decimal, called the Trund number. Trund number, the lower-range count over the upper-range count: 1.4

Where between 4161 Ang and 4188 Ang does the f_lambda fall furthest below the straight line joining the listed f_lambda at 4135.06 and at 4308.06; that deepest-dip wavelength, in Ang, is 4173.32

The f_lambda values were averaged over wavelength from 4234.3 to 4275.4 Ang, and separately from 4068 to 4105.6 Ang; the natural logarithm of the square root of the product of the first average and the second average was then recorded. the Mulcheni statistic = 4.00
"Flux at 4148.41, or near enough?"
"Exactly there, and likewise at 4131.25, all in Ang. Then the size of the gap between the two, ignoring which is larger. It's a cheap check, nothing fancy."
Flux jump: 1.4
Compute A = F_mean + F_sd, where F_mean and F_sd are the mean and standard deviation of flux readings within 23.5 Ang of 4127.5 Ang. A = 62.1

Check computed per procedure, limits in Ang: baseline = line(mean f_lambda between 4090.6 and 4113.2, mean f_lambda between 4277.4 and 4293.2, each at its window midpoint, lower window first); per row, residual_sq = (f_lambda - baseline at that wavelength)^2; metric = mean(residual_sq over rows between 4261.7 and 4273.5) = 22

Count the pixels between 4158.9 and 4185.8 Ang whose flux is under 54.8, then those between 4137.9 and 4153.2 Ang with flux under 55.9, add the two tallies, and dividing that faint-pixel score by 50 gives 0.080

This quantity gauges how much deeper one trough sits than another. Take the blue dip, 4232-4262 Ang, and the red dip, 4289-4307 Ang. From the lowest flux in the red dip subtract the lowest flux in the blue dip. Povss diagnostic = -10.8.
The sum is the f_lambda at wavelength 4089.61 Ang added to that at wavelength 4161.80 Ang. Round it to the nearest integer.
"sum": 120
